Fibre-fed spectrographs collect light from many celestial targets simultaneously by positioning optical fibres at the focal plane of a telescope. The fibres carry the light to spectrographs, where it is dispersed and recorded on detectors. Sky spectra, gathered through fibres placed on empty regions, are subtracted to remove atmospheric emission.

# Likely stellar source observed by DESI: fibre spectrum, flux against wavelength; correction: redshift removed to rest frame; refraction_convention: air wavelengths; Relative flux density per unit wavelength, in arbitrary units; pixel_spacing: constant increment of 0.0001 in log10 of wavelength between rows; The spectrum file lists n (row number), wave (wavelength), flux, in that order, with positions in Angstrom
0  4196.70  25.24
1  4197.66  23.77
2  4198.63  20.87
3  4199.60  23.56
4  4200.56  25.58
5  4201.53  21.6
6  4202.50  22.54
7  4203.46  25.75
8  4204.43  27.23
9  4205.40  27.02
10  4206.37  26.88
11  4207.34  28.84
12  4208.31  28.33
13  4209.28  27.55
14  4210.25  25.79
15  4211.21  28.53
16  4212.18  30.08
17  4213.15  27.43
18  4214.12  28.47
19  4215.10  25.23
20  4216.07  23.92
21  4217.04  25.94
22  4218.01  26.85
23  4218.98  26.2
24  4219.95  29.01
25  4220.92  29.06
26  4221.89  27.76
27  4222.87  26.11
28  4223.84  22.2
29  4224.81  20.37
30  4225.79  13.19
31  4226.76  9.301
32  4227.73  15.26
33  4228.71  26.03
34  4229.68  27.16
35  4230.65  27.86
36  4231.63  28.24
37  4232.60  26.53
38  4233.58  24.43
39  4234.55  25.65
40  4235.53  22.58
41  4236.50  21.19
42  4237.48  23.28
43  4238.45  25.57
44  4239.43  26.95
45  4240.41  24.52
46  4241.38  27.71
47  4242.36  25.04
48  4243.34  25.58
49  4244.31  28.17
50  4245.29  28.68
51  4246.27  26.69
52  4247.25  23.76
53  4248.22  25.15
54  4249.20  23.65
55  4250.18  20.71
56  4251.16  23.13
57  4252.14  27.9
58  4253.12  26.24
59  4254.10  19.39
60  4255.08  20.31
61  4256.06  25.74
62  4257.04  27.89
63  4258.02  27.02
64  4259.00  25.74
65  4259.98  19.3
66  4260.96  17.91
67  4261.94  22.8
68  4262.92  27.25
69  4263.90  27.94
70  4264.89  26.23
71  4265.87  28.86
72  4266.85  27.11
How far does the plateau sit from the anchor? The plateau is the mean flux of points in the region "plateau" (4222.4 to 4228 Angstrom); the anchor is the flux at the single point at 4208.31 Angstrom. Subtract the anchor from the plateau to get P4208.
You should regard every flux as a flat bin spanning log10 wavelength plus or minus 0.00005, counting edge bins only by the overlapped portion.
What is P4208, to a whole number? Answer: -11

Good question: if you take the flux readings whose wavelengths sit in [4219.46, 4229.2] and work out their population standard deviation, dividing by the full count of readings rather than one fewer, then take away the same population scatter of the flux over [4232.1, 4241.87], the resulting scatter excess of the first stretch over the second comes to 4.8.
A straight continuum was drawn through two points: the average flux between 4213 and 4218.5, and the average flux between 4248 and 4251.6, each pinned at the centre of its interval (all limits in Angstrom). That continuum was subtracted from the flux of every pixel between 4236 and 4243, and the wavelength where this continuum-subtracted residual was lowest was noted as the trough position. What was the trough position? 4236.50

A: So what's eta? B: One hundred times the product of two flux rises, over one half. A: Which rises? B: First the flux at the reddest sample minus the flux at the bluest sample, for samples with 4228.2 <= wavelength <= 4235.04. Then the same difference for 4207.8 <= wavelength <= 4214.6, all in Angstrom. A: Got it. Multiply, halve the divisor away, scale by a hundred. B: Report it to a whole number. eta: -11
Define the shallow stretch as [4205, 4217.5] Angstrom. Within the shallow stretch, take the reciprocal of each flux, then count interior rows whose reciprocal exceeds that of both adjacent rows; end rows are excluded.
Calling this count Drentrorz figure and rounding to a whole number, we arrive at 4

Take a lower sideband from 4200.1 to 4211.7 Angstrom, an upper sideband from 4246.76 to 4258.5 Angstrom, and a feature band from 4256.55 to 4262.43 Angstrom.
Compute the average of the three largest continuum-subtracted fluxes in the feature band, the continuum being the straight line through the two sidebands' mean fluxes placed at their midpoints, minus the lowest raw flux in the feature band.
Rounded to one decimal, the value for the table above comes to -15.0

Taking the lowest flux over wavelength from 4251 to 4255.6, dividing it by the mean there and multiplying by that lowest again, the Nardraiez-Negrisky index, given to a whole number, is 16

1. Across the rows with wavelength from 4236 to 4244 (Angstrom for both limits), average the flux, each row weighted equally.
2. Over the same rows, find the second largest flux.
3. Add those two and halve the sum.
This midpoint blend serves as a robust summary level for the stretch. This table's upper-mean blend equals 26.0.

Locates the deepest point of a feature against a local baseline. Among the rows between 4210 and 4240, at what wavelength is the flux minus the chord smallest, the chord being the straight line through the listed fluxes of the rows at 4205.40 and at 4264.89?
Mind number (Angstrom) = 4226.76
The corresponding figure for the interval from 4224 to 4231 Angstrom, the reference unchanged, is 4226.76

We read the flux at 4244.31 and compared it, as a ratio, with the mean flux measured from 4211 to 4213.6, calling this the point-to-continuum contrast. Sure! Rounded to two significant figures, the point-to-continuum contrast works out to 0.98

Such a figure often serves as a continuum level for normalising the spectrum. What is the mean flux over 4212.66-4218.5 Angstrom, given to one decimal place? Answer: 26.3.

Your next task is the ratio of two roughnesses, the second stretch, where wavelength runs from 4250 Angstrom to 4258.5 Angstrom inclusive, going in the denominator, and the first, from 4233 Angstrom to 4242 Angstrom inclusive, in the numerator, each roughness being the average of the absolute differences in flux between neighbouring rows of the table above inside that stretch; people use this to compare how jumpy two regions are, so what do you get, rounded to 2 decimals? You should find 0.68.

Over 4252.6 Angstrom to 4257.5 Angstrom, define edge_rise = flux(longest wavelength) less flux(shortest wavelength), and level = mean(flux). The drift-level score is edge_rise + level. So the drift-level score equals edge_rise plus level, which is 26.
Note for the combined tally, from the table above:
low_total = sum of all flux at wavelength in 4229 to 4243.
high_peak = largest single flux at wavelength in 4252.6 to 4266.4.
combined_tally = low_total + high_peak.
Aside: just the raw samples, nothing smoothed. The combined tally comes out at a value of 386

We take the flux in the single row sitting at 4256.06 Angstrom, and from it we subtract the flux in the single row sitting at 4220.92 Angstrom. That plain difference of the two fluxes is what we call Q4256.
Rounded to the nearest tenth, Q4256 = -3.3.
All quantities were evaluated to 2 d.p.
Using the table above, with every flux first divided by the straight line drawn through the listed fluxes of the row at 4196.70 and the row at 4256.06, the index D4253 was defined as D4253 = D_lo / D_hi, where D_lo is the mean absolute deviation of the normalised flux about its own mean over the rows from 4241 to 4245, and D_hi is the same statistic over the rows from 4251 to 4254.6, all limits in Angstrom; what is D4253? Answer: 0.45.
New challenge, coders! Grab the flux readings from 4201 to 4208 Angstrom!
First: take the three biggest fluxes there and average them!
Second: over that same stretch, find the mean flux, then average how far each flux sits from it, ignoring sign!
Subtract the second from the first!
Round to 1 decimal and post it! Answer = 25.6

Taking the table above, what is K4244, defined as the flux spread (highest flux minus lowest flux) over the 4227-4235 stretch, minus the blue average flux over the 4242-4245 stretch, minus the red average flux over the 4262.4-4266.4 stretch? -41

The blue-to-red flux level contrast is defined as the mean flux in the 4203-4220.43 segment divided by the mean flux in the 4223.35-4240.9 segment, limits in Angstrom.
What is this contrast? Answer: 1.19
